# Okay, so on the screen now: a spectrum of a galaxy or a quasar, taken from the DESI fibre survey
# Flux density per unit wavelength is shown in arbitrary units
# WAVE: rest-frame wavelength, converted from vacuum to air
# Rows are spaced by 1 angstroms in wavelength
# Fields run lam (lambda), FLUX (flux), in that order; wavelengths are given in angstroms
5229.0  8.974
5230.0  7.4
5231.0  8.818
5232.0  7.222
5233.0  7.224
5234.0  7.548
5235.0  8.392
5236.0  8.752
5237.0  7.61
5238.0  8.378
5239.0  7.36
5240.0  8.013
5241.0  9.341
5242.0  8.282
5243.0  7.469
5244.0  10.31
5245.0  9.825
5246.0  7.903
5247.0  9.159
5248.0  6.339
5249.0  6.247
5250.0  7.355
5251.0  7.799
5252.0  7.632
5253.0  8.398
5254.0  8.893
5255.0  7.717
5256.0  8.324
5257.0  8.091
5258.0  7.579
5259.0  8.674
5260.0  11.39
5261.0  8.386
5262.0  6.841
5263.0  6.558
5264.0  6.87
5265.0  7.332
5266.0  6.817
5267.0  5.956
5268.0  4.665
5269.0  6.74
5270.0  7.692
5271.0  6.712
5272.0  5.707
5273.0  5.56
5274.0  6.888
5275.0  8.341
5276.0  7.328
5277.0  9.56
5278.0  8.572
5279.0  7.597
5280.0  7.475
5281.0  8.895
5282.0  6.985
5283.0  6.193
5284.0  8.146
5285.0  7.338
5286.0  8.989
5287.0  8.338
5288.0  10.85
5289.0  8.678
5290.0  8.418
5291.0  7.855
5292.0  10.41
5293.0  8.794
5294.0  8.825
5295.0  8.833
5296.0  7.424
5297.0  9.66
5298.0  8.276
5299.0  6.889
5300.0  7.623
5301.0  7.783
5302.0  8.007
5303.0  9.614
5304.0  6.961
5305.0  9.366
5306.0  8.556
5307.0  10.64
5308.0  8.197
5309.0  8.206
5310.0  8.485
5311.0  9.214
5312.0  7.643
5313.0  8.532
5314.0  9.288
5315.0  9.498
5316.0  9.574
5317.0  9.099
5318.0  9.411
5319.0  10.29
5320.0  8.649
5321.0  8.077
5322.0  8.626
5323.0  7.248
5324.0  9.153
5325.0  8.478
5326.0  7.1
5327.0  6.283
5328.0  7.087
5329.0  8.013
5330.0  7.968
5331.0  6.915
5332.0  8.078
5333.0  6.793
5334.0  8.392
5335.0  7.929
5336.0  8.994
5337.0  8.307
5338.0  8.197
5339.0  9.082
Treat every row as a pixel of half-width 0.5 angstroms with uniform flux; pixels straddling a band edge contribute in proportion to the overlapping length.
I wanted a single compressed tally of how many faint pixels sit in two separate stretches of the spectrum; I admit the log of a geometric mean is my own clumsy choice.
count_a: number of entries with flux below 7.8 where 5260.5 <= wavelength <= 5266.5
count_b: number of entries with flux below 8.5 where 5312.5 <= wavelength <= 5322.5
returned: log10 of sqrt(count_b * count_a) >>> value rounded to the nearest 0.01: 0.35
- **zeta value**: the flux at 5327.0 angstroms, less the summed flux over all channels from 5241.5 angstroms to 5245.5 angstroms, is -30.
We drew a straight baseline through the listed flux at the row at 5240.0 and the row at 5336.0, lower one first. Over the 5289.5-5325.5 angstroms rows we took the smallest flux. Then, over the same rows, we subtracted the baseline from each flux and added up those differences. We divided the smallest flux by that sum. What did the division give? -4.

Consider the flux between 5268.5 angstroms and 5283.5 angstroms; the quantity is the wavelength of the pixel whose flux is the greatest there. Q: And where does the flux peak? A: 5277.0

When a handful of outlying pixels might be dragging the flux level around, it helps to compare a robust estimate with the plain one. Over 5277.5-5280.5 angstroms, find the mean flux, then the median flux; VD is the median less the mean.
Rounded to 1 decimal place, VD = -0.3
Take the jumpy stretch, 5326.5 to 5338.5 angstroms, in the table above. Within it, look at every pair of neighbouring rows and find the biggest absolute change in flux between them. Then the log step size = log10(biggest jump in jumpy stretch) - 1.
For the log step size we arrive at -0.80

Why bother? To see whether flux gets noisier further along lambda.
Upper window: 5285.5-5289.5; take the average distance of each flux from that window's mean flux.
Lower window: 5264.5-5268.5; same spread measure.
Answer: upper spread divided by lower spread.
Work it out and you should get 0.93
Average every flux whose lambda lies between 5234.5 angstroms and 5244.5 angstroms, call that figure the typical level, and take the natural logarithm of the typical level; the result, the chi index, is 2.13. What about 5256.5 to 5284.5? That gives 2.00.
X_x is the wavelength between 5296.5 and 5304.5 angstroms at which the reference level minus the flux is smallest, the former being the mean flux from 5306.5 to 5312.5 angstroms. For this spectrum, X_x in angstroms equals 5297.0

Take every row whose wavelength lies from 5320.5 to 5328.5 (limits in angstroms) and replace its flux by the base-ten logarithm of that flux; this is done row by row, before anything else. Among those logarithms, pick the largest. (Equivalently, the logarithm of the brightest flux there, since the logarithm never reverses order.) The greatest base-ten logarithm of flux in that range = 0.96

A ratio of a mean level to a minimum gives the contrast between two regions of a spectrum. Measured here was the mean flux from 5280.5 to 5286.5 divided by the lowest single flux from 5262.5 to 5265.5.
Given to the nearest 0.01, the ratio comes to 1.18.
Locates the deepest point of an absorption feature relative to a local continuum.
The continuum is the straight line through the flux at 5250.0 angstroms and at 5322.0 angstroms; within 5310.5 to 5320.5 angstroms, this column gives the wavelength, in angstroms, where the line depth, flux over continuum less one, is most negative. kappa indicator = 5312.0 angstroms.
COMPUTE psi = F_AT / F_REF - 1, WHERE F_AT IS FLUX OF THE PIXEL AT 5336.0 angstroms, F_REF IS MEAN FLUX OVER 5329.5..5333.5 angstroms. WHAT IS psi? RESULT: 0.21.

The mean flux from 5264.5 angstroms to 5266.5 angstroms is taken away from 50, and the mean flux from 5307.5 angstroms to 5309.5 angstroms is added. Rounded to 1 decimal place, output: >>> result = 51.1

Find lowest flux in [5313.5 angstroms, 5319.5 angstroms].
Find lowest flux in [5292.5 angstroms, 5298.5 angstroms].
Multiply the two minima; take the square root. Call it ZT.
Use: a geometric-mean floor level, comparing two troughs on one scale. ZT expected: 8.2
